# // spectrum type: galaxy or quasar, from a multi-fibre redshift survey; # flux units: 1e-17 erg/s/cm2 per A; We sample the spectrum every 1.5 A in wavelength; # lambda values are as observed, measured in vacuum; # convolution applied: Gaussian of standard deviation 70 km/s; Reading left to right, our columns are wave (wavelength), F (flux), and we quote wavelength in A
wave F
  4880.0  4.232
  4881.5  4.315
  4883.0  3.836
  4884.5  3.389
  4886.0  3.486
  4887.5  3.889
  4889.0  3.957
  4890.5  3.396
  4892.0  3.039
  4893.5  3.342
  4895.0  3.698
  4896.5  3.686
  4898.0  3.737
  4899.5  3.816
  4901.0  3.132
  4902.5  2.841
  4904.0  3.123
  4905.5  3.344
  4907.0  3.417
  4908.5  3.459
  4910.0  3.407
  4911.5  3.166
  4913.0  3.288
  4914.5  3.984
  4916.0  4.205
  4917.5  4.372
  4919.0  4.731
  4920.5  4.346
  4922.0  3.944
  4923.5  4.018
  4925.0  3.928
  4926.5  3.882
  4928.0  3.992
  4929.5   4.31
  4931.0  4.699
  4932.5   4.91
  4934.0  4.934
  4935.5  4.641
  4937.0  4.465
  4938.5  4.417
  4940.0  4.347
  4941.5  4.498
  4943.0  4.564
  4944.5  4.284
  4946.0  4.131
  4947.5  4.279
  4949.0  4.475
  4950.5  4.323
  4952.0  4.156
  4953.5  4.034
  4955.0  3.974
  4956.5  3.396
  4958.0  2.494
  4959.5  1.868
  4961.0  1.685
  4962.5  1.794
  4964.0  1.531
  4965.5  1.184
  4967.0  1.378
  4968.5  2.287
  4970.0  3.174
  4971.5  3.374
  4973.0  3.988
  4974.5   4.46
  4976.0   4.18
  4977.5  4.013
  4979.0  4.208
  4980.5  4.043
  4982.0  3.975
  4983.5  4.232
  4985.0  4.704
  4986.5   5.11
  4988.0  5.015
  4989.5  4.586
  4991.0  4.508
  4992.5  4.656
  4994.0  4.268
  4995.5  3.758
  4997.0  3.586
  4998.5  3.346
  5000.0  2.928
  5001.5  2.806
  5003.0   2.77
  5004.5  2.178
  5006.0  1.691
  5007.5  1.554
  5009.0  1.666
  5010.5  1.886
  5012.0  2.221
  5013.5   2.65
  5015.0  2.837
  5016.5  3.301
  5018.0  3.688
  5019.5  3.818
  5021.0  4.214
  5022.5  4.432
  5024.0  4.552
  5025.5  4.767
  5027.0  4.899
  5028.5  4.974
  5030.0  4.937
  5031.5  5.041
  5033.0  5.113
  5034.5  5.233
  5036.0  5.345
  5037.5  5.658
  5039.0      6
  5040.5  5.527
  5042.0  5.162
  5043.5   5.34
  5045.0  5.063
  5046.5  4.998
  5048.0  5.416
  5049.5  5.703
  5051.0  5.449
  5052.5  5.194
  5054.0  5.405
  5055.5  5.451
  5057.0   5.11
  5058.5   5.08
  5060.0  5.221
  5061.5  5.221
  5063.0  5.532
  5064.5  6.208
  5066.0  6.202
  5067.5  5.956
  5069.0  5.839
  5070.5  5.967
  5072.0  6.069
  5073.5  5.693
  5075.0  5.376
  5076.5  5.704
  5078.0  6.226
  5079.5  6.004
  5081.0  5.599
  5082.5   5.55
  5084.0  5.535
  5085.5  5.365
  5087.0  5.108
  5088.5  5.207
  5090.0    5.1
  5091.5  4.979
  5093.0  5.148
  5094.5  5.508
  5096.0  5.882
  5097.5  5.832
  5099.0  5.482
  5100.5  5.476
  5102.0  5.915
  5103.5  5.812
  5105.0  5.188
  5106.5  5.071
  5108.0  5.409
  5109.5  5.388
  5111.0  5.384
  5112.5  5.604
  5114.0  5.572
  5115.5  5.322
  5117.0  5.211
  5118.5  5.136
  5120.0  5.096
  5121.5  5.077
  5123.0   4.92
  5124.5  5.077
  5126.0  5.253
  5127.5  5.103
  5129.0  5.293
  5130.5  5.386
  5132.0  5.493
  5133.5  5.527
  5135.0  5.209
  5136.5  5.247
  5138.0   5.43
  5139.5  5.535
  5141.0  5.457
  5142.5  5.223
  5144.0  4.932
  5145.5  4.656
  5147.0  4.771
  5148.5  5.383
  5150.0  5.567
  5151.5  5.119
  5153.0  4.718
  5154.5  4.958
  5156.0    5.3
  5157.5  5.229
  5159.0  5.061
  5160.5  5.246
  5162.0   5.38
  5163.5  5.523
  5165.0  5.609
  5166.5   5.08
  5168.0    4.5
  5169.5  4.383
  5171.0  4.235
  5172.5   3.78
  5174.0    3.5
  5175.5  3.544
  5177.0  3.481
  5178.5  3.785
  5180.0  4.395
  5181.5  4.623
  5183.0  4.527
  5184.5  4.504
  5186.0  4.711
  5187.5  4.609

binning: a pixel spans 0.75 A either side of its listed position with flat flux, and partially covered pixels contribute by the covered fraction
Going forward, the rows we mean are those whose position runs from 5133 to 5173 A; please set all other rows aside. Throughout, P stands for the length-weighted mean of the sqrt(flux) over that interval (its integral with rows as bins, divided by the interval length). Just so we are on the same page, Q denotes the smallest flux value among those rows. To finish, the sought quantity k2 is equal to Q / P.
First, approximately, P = 2.25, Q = 3.78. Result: 1.7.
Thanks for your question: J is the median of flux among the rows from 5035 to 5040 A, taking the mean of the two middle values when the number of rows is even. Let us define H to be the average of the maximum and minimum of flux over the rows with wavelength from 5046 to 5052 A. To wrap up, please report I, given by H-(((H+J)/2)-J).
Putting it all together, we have 5.5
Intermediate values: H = 5.35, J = 5.7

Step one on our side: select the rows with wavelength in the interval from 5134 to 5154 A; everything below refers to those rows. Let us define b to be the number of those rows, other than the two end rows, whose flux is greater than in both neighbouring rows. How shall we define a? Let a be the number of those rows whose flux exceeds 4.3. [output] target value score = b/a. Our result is 0.15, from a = 13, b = 2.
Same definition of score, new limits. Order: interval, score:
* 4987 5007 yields 0.25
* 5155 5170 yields 0.10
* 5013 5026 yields 0.00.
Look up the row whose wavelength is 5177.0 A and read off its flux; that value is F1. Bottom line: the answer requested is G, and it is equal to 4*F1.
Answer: 13.9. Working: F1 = 3.481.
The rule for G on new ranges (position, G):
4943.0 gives 18.3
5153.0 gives 18.9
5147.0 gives 19.1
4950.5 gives 17.3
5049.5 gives 22.8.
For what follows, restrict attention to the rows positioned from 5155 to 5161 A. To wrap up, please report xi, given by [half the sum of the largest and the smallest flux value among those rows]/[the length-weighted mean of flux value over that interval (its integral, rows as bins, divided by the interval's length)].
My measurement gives 1.00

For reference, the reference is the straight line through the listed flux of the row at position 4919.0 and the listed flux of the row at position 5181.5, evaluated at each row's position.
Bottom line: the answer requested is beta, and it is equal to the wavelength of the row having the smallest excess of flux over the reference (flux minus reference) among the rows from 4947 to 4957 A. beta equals 4956.5 A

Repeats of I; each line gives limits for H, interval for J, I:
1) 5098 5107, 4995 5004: 4.3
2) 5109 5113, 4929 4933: 5.1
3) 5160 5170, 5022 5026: 4.8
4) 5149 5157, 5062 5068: 5.6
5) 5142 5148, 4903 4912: 4.2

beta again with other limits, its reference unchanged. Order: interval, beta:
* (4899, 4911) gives 4902.5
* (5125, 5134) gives 5127.5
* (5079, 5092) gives 5091.5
